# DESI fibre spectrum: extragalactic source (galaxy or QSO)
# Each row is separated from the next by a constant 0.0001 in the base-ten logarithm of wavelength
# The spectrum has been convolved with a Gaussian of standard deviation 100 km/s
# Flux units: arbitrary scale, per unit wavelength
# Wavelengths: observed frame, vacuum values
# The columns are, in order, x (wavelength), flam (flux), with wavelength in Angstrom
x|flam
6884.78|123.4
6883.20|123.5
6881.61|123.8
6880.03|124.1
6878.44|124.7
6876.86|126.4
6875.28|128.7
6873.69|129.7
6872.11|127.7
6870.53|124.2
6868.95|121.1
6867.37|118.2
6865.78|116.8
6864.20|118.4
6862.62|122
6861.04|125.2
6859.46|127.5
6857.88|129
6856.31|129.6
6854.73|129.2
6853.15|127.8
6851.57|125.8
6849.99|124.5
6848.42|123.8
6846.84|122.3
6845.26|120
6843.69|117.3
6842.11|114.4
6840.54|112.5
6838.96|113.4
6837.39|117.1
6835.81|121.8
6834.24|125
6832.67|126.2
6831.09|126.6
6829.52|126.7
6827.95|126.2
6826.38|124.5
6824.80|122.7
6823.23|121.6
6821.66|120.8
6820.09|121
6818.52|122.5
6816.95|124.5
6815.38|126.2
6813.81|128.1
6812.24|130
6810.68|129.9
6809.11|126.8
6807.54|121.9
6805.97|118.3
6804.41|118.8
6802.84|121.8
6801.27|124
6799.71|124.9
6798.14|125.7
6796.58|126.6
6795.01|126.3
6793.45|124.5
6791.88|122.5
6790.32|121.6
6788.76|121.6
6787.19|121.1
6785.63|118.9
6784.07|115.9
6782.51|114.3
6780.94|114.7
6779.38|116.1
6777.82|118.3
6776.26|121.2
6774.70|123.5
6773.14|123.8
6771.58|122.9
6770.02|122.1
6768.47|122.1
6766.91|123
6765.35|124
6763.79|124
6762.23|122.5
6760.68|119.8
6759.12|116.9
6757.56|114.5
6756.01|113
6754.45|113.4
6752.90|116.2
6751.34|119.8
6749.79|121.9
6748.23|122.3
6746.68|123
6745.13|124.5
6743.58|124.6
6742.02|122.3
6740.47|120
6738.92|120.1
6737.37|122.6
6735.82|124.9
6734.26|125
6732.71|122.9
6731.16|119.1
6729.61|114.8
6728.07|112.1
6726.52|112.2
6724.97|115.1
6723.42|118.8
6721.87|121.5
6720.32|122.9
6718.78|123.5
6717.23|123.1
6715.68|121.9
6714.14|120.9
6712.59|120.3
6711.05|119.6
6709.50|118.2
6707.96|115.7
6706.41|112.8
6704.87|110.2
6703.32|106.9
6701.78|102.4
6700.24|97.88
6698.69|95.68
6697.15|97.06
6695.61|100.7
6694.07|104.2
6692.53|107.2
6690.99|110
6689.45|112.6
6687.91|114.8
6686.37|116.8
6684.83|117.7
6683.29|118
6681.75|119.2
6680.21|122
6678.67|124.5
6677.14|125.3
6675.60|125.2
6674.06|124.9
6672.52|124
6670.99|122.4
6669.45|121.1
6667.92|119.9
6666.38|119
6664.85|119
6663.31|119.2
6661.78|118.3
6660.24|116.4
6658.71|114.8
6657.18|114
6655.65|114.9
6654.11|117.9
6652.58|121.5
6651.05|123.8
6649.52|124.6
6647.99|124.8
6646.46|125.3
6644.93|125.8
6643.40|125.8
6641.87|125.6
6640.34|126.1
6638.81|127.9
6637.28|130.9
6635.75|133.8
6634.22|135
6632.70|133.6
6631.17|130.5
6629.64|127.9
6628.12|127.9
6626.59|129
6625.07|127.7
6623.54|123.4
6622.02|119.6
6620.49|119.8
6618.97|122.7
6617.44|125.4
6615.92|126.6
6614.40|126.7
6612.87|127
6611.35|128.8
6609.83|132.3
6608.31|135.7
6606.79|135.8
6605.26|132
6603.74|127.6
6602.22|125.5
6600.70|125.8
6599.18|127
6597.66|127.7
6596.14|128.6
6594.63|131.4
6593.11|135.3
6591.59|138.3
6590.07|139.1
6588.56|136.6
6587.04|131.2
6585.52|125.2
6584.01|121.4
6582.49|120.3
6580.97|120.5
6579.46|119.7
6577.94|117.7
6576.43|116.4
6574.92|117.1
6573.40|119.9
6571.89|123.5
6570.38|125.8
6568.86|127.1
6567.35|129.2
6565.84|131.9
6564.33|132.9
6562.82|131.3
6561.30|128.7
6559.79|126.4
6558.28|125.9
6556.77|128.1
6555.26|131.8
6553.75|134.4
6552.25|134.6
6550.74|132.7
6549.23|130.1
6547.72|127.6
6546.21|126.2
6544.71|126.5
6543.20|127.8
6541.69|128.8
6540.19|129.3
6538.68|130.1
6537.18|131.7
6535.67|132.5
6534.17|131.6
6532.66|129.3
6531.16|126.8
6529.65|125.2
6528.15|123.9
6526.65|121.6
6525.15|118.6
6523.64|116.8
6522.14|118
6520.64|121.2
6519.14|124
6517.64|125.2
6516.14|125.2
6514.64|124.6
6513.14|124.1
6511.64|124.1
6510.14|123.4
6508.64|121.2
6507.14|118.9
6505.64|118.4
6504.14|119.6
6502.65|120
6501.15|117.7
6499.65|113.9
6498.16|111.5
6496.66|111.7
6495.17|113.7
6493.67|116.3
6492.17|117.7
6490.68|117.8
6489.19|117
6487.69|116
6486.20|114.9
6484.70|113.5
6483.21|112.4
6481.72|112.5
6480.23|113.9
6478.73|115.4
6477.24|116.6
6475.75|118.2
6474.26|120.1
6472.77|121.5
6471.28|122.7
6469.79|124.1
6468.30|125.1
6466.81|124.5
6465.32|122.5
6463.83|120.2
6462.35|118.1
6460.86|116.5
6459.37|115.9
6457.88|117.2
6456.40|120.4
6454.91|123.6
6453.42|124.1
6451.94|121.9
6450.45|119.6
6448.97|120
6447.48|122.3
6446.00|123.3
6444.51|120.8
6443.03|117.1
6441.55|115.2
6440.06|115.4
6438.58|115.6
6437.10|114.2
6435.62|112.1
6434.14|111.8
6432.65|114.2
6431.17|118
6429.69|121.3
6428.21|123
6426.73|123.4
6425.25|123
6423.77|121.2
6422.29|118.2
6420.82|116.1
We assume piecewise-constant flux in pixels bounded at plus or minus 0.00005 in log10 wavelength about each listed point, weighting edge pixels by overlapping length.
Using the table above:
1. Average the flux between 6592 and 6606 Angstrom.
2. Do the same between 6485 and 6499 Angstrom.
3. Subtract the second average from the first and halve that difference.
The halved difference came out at 7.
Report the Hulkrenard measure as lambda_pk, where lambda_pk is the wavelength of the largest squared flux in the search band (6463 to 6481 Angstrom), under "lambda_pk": 6468.30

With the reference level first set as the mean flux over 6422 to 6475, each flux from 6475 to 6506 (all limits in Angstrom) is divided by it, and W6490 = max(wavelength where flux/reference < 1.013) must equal 6505.64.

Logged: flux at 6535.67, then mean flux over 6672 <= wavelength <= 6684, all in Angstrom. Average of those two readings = 127.7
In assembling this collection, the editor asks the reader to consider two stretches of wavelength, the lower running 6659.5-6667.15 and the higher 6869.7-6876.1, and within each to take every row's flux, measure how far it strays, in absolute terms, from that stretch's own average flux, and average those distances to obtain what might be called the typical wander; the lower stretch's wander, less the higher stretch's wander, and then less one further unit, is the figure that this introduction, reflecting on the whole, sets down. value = -1.9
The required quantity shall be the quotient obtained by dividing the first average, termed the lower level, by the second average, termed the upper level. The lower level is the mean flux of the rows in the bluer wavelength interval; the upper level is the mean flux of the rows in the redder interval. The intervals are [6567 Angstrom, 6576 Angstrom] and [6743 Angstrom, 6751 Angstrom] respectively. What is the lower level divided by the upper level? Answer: 1.00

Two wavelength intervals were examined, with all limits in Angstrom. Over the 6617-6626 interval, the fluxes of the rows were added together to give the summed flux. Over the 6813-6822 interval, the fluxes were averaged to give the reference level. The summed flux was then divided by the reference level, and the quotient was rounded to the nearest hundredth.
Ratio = 5.96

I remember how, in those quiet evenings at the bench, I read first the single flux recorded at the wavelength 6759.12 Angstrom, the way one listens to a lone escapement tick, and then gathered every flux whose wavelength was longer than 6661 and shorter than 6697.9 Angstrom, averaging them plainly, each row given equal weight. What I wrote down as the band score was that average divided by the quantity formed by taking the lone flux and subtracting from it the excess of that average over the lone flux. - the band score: 1.00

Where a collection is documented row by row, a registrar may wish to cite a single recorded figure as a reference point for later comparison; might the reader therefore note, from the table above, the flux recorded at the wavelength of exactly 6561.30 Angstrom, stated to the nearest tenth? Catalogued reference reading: 128.7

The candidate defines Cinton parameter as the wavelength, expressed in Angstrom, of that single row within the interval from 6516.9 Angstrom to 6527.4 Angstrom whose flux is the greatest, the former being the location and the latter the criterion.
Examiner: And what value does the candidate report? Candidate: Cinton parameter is 6517.64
